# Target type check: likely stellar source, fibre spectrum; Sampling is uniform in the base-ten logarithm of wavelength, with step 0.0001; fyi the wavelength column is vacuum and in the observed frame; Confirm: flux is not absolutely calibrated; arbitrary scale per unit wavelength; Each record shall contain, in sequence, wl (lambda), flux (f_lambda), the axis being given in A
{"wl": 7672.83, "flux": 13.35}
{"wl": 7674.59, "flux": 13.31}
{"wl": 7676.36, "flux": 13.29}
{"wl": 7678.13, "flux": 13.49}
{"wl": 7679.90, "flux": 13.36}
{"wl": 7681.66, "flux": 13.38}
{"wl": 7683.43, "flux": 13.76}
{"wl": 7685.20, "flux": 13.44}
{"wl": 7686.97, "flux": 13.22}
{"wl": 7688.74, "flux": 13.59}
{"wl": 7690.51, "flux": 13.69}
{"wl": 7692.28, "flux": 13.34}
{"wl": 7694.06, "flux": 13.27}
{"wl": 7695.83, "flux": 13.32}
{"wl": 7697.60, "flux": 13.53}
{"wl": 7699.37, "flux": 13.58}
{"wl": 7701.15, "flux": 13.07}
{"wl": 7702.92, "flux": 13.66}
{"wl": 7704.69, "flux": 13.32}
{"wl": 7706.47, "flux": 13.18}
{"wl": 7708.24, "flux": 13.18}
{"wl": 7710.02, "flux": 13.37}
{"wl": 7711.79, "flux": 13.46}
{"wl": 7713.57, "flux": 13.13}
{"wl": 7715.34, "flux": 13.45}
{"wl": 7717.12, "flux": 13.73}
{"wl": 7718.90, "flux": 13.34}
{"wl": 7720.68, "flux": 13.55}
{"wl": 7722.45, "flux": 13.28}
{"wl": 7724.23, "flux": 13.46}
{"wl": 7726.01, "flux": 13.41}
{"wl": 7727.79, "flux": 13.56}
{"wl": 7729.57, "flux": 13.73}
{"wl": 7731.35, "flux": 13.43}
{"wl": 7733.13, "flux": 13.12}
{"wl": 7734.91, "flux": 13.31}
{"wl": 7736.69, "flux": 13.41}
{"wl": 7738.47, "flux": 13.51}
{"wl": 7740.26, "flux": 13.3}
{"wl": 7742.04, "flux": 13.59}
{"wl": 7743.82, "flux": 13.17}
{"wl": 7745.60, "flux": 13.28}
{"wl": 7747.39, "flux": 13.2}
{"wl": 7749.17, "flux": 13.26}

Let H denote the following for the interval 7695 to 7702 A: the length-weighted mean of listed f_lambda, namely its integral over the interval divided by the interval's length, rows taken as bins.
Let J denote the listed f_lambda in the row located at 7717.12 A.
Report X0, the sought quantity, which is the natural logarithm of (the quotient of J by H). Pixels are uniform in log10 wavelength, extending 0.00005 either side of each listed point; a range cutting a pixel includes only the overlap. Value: 0.026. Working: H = 13.4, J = 13.73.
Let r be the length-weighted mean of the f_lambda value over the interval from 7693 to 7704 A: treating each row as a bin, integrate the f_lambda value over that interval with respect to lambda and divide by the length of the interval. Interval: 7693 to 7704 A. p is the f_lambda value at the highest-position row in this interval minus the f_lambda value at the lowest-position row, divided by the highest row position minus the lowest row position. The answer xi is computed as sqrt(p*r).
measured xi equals 0.77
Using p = 0.044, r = 13.4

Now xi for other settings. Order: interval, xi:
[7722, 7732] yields 0.48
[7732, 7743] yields 0.84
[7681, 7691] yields 0.69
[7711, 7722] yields 0.37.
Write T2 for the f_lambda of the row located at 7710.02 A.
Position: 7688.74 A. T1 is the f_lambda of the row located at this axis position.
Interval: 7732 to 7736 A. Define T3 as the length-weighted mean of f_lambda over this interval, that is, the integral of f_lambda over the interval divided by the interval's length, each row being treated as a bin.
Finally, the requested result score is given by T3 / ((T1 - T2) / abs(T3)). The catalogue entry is 798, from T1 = 13.59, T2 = 13.37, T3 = 13.2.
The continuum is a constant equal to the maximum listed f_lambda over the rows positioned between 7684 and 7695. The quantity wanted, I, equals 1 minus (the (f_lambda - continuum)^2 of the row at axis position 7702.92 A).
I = 0.999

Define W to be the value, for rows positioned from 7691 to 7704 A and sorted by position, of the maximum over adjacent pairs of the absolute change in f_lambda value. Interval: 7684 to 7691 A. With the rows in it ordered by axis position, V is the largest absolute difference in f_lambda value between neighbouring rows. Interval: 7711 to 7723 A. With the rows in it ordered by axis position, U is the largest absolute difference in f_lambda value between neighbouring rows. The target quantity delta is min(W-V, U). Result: 0.22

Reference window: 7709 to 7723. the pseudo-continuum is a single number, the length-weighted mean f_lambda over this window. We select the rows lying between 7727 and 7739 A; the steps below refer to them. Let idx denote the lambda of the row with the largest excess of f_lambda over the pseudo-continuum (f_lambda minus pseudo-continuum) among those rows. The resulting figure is 7729.57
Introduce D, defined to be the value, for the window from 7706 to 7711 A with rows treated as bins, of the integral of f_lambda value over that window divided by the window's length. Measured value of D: 13.3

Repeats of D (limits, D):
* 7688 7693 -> 13.5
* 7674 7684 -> 13.4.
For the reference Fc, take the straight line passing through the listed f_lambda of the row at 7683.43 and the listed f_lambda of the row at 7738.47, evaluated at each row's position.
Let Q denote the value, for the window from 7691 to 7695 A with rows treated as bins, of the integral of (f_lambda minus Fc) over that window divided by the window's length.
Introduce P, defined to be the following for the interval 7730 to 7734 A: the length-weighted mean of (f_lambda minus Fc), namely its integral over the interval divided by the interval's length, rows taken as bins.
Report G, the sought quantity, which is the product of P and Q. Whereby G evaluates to 0.08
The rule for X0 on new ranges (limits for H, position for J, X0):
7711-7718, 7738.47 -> 0.005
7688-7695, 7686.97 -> -0.018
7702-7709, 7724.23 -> 0.008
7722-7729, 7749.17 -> -0.014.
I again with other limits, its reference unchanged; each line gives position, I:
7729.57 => 0.998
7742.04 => 0.990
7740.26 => 0.848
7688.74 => 0.990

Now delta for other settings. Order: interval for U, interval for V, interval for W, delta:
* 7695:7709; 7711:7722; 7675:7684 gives -0.01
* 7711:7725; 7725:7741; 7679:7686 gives 0.07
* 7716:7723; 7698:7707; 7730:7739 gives -0.28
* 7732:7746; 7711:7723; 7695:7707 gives 0.20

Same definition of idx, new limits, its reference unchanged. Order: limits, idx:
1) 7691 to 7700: 7699.37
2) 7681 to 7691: 7683.43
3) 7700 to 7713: 7702.92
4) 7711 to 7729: 7717.12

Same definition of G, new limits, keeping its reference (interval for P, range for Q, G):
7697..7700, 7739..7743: 0.01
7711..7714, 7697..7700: 0.04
